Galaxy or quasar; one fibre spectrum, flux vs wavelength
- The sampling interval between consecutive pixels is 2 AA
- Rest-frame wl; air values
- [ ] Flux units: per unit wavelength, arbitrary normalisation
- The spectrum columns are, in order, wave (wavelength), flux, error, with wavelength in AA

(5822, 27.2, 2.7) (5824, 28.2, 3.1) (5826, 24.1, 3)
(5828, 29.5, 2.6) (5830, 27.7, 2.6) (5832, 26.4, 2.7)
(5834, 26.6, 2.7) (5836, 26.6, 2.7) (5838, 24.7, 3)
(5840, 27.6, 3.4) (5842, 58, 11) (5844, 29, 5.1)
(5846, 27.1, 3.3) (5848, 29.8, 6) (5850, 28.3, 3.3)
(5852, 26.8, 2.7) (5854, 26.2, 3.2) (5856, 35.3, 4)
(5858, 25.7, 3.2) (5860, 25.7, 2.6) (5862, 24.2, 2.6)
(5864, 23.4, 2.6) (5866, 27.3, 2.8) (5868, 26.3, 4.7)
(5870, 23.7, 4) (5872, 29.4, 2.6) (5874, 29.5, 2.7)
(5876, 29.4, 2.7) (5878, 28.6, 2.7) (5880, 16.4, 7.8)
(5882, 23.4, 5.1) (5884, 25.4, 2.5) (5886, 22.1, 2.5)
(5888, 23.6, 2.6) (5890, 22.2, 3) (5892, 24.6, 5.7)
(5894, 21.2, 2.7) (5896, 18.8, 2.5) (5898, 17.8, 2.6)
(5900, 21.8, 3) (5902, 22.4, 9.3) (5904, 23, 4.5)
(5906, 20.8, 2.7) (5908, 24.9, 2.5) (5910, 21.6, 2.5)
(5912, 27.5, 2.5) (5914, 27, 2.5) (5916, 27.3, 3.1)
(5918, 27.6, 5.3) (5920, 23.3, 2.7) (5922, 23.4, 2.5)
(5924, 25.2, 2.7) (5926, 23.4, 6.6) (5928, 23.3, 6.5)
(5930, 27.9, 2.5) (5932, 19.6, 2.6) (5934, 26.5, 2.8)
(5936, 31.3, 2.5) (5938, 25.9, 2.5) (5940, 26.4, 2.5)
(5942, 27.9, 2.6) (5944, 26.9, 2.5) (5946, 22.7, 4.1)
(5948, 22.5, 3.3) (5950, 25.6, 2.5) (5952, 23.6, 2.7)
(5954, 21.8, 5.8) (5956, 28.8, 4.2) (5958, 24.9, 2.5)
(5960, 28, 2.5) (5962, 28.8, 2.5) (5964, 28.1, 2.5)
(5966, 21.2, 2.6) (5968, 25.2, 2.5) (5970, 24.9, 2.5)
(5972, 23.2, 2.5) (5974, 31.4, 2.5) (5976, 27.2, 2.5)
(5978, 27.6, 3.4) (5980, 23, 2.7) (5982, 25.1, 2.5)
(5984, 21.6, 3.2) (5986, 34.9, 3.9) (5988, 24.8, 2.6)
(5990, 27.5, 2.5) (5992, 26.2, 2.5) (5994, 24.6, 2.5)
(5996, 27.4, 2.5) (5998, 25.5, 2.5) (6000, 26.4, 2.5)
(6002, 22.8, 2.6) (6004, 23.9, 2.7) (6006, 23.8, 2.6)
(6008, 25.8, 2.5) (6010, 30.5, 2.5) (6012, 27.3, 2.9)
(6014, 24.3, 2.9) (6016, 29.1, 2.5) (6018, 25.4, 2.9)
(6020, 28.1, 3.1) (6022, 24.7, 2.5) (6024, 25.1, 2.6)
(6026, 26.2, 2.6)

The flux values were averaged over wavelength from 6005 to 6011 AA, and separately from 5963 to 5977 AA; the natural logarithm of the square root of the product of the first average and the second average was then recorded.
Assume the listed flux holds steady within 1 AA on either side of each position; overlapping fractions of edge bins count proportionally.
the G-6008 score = 3.27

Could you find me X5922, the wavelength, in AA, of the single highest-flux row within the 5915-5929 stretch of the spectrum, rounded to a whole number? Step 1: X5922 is 5918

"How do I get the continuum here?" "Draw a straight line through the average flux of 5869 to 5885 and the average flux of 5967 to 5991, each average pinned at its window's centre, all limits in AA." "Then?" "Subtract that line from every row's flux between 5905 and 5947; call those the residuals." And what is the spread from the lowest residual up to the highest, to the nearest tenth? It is 11.7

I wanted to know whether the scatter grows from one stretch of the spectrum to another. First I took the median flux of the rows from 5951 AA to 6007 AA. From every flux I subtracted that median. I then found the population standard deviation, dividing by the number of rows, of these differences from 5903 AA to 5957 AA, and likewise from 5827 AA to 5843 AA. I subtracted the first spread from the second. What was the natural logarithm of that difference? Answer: 2.0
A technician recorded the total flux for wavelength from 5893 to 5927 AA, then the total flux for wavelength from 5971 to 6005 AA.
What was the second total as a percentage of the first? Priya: 112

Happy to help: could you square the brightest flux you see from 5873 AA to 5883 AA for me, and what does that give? 870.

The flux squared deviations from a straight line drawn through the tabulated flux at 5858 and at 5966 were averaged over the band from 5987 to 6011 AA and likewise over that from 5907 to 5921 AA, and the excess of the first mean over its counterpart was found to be 29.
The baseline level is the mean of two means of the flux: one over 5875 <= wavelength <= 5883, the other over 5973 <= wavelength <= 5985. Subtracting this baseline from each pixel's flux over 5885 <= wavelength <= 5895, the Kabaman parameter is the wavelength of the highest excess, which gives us 5892 AA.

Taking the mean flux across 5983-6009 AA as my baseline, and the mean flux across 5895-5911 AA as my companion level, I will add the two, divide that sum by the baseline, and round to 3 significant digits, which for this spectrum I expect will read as 1.83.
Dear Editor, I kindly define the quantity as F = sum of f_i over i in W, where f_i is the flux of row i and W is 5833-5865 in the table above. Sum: 465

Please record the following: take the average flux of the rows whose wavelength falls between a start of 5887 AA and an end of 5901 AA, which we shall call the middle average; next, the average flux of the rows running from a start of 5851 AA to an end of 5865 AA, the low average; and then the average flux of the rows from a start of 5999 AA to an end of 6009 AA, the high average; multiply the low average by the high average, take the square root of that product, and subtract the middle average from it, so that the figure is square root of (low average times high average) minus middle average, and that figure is 4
